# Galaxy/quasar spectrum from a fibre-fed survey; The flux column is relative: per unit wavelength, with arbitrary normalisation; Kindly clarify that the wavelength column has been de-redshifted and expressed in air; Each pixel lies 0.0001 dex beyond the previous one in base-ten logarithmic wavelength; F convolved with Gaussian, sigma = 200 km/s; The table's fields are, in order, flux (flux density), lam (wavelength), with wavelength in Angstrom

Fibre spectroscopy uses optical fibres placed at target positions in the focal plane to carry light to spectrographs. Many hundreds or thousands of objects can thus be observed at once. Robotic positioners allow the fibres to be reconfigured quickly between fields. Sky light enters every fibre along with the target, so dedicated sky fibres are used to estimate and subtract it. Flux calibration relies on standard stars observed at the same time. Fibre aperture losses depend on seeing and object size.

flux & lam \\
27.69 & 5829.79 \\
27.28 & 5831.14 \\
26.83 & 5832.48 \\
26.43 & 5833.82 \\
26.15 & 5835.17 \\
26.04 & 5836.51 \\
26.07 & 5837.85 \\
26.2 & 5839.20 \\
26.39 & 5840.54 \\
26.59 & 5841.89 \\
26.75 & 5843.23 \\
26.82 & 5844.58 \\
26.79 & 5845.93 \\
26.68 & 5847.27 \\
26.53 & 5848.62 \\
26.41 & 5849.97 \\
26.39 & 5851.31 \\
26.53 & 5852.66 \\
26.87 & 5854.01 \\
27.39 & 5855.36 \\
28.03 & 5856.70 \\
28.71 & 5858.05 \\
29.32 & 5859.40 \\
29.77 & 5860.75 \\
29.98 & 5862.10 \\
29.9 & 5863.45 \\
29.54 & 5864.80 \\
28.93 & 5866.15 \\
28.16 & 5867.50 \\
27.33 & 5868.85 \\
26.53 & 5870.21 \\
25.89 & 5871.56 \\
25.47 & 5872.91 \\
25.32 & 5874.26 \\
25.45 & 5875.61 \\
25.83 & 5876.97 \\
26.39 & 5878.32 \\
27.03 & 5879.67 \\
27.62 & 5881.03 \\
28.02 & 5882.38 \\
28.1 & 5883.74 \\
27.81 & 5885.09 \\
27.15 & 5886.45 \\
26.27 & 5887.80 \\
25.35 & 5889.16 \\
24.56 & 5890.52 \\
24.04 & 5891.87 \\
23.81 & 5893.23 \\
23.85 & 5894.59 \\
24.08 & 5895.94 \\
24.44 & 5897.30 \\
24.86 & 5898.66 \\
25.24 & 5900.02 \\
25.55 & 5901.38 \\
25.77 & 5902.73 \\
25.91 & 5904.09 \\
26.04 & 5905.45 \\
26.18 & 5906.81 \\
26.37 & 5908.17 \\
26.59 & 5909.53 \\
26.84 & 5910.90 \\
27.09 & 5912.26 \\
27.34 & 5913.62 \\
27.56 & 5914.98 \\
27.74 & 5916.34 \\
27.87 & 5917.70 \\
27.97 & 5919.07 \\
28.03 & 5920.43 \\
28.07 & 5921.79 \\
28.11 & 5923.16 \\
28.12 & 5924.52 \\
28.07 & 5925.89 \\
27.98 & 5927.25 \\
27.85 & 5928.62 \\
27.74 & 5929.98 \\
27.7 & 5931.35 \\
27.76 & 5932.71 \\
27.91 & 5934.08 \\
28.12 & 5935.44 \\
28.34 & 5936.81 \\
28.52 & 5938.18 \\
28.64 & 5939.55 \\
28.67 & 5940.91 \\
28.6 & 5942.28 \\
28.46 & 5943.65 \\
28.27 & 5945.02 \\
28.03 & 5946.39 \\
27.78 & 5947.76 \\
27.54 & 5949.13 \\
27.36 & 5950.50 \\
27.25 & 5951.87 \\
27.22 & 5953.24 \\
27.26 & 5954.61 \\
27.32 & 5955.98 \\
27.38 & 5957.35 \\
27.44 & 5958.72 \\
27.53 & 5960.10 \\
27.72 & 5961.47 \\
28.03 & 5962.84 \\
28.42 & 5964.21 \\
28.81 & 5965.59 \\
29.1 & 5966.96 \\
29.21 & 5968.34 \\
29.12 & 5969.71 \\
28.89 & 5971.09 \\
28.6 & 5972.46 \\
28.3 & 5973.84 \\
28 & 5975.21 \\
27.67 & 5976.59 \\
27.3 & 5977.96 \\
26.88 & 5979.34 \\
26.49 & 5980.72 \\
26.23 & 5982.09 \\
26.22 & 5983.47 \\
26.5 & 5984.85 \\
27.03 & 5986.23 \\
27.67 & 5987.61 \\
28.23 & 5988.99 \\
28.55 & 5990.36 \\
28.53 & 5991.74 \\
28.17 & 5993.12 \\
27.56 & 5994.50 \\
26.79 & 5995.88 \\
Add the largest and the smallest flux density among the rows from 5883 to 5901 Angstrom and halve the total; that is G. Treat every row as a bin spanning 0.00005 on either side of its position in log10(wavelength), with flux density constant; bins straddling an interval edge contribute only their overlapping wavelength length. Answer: 26.0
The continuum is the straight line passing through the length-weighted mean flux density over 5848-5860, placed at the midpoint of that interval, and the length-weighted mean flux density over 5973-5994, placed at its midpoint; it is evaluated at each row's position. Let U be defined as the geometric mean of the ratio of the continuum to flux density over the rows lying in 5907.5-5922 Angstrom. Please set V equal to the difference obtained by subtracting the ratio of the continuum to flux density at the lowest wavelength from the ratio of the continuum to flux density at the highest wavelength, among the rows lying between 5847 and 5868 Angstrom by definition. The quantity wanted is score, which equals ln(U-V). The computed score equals 0.052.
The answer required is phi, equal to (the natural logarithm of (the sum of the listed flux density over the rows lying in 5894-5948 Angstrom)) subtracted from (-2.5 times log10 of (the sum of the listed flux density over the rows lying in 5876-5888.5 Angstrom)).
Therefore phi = -13.0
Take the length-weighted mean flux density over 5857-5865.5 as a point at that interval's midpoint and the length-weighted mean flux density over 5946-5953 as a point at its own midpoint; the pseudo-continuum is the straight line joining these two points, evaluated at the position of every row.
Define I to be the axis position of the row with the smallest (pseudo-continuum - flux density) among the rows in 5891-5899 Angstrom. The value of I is 5898.66 Angstrom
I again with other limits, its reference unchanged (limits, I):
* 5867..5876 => 5867.50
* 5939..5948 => 5940.91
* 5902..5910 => 5909.53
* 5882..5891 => 5883.74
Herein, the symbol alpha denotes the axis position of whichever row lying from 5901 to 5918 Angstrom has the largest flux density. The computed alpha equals 5917.70 Angstrom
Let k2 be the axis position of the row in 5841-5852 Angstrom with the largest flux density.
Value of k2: 5844.58 Angstrom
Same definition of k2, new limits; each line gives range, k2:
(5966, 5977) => 5968.34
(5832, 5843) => 5832.48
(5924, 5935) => 5924.52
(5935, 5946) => 5940.91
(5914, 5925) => 5924.52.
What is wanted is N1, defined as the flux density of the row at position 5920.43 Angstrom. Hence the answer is 28.03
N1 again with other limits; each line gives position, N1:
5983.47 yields 26.22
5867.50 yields 28.16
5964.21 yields 28.42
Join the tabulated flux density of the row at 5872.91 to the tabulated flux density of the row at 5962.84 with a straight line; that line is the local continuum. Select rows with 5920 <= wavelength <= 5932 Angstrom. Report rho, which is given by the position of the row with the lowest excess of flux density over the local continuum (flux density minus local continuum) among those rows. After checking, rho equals 5931.35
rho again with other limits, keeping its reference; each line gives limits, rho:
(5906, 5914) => 5906.81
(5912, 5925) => 5912.26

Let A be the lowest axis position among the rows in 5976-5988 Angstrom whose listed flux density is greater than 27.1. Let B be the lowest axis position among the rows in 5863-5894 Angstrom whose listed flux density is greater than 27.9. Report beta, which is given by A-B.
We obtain 113.1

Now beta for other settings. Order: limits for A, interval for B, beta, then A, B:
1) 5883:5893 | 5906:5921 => -35.3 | 5883.74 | 5919.07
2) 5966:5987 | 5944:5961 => 21.9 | 5966.96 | 5945.02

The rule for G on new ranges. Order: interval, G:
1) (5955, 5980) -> 28.0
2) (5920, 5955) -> 27.9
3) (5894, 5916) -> 25.7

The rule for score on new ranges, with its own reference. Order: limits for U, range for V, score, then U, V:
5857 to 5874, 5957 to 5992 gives 0.008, 0.97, -0.04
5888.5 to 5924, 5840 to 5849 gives 0.054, 1.05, -0.01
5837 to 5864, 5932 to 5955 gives -0.020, 1.00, 0.02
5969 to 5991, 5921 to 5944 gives 0.008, 1.00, -0.01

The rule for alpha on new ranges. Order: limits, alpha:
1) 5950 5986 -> 5968.34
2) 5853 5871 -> 5862.10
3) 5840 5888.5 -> 5862.10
